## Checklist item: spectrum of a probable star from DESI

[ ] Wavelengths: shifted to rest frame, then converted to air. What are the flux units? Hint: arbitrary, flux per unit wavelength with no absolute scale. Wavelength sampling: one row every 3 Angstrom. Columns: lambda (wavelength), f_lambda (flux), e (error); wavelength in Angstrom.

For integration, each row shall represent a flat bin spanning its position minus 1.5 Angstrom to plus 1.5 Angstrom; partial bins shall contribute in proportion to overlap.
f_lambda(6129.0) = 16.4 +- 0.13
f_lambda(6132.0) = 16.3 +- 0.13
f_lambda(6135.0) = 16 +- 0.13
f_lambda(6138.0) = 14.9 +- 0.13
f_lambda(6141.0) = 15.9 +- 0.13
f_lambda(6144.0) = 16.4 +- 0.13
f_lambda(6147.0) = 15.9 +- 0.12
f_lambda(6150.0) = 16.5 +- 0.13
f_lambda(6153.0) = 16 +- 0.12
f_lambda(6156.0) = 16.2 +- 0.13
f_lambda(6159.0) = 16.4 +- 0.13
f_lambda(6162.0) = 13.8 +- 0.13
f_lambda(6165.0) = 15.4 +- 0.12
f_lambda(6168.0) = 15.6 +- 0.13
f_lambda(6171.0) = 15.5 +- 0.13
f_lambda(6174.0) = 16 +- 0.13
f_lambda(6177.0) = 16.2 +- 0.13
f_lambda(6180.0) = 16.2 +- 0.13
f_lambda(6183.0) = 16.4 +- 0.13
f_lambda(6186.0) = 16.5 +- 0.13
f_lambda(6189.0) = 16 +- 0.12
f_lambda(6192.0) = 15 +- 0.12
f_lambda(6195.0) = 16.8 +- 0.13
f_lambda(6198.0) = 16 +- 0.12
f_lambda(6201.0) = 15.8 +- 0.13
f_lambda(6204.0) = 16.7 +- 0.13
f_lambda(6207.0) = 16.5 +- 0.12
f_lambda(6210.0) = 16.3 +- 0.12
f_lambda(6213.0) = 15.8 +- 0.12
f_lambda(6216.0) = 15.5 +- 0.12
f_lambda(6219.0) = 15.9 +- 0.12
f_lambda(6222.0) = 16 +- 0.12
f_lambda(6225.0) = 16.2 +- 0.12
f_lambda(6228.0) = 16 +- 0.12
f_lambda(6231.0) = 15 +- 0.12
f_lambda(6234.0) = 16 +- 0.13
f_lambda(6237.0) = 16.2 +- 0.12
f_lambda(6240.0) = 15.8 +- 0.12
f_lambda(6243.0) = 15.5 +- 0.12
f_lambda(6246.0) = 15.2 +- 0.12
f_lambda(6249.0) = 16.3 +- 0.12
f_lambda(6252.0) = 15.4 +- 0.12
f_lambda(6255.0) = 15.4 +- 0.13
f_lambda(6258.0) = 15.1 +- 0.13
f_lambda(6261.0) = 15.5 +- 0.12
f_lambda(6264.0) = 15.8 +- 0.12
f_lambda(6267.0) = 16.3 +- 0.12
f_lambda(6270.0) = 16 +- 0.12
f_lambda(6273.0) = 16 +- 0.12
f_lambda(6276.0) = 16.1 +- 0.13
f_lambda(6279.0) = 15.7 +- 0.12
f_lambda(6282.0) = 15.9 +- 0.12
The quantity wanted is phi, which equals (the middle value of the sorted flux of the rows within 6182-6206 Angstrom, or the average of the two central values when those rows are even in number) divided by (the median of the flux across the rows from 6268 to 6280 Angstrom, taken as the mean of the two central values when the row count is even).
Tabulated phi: 1.01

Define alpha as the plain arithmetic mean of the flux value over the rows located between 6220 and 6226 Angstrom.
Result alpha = 16.1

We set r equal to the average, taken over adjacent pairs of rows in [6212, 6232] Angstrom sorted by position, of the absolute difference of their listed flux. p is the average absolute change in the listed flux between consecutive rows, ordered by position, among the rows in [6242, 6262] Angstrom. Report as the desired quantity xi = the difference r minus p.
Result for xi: -0.13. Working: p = 0.5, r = 0.37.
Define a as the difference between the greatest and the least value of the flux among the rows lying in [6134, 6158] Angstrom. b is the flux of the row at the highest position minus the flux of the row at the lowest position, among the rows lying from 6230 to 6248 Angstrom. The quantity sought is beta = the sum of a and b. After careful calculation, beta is 1.80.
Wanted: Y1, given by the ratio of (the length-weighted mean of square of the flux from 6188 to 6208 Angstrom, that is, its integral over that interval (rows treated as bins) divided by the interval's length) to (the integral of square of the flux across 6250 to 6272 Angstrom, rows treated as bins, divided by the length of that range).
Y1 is 1.06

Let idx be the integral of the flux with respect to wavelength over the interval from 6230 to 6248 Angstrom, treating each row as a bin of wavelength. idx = 282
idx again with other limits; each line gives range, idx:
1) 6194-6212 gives 294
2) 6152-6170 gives 280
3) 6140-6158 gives 291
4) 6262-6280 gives 288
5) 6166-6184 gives 287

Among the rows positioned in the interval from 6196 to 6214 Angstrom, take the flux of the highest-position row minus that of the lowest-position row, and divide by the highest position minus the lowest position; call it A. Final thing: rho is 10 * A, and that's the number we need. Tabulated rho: -0.13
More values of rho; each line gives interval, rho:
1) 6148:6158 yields -0.50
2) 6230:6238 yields 2.00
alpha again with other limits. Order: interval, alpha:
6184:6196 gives 16.1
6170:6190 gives 16.1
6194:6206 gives 16.3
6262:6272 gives 16.0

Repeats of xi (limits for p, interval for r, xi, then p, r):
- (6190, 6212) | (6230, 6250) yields -0.13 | 0.7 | 0.55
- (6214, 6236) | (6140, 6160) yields -0.07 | 0.5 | 0.42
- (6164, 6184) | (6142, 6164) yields 0.57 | 0.2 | 0.77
